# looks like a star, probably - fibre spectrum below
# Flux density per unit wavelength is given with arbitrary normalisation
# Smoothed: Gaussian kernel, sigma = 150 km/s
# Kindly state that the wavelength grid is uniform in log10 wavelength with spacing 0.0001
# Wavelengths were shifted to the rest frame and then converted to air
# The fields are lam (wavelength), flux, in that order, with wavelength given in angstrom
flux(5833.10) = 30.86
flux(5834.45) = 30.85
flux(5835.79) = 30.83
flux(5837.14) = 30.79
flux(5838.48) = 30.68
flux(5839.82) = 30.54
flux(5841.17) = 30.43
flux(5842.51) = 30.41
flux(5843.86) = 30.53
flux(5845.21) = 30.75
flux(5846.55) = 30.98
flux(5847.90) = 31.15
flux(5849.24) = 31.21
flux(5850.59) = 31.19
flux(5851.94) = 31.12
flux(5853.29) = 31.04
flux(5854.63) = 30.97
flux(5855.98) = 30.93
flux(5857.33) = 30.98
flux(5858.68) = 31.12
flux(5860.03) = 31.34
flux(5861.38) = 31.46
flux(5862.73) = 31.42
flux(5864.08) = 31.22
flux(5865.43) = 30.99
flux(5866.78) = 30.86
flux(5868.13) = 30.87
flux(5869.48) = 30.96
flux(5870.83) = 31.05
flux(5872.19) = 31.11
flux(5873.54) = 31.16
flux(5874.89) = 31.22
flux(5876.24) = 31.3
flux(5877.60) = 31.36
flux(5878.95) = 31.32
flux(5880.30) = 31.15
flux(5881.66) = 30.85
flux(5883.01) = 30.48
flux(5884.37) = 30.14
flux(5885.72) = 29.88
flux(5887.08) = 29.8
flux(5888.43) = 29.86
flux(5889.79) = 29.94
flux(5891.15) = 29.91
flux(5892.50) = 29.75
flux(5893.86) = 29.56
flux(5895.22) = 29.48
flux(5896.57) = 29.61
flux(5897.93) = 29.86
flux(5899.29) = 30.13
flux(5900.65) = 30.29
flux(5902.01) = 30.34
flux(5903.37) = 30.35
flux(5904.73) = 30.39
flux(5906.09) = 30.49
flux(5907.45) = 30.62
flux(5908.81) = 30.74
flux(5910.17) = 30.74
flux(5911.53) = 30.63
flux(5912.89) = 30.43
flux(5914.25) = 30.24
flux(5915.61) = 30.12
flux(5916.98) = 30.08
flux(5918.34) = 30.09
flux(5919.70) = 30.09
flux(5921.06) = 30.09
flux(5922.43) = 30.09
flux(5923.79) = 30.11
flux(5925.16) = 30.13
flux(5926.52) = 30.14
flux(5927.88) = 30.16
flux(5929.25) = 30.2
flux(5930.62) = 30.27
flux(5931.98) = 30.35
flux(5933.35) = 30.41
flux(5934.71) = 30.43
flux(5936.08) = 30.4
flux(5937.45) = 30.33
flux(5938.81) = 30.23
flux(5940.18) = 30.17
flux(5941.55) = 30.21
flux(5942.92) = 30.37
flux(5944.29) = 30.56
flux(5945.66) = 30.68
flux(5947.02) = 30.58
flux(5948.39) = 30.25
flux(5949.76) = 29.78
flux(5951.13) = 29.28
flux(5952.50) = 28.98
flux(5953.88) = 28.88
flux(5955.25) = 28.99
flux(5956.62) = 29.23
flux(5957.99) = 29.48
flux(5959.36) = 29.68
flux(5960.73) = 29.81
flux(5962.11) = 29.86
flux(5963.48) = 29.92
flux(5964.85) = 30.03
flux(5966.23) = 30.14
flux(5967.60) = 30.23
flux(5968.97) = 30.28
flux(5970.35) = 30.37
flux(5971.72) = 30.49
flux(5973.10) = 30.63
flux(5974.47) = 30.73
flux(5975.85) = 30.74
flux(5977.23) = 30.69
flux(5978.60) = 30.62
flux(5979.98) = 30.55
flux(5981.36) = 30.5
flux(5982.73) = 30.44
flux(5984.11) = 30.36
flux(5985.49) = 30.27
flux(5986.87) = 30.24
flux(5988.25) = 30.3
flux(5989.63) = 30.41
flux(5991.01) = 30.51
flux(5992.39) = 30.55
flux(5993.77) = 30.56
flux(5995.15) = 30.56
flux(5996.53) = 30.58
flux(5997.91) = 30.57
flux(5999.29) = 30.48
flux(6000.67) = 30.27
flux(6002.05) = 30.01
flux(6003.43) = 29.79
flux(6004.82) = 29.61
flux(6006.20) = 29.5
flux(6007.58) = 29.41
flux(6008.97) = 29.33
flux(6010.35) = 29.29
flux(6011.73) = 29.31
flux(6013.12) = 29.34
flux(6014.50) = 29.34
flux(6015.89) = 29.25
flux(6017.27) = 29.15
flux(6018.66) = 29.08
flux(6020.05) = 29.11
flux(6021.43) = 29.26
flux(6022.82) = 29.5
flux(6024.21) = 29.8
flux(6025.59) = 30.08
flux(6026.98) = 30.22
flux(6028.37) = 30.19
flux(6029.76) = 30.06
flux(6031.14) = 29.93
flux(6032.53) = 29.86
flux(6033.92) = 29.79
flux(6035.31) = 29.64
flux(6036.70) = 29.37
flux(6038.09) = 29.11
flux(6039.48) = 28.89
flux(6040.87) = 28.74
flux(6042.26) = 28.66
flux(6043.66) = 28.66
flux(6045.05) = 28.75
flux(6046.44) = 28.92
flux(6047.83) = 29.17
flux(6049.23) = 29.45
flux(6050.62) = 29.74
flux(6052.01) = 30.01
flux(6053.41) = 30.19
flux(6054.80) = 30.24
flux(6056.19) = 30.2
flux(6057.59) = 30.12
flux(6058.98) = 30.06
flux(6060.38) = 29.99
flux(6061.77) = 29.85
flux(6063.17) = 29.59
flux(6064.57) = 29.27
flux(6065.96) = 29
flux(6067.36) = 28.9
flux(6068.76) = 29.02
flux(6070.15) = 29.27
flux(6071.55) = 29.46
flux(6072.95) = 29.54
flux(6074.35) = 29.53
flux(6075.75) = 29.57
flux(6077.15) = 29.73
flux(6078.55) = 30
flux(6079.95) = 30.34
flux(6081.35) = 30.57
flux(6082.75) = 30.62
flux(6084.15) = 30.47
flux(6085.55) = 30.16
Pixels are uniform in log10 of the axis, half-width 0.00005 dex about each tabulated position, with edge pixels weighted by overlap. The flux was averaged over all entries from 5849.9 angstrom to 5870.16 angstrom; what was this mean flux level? 31.10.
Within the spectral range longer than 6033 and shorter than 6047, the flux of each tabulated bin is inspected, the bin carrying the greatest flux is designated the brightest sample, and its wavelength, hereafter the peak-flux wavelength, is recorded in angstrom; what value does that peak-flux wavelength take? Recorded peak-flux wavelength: 6033.92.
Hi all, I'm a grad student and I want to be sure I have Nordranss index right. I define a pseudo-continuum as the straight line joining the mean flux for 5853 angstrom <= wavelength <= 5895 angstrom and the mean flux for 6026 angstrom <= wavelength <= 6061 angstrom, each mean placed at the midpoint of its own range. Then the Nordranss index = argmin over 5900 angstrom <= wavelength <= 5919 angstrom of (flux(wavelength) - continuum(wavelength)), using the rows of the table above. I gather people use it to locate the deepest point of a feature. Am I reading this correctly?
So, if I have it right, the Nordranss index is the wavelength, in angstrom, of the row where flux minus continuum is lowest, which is 5916.98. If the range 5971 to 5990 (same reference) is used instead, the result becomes 5986.87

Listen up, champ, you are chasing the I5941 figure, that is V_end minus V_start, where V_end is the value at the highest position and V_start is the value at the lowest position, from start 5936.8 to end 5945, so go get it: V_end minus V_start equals 0.2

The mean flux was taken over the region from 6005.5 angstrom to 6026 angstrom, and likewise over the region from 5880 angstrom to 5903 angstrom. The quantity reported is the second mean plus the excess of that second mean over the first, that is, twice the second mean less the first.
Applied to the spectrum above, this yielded 30.7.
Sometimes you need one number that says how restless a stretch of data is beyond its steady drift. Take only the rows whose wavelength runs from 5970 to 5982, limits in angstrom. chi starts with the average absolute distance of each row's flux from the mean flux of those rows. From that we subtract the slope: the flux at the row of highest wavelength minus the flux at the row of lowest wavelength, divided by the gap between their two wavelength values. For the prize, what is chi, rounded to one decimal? 0.1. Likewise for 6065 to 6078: 0.2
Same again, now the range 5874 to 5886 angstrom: 0.6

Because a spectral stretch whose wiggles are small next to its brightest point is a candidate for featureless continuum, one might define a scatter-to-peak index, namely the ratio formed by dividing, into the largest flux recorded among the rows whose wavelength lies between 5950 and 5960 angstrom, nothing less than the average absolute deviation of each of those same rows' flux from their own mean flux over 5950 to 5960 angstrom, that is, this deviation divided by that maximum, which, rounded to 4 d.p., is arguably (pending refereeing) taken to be 0.0077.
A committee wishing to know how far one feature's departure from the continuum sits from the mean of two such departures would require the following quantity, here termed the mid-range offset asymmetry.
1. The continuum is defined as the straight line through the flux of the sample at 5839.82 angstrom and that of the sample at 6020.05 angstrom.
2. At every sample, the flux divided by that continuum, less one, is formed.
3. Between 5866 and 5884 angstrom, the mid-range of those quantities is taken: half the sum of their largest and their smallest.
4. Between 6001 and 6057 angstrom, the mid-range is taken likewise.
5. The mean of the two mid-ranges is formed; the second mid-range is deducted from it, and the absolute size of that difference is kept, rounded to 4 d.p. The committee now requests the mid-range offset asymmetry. 0.0018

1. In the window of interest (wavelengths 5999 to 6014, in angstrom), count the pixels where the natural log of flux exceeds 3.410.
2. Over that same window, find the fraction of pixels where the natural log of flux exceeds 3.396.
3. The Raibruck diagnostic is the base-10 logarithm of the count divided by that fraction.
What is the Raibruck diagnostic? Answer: 0.87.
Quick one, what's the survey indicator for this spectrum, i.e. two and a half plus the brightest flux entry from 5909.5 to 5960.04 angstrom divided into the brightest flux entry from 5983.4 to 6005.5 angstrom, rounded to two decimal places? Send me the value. 3.49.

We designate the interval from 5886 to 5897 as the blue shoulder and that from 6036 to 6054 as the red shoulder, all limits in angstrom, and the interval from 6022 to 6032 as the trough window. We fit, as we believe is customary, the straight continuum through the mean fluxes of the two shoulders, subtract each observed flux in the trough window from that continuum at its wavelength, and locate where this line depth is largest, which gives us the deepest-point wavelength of 6022.82 angstrom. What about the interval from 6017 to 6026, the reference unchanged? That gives 6018.66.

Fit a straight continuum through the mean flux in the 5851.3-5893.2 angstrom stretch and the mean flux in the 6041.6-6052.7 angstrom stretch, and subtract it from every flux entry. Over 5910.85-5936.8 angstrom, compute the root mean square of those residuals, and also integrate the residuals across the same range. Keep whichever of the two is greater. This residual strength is 0.2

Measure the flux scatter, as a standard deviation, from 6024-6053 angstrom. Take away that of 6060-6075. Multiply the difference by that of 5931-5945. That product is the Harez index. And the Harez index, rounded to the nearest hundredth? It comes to 0.02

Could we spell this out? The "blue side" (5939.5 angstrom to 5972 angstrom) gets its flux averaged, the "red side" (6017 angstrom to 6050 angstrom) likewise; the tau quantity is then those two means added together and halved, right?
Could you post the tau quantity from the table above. 29.7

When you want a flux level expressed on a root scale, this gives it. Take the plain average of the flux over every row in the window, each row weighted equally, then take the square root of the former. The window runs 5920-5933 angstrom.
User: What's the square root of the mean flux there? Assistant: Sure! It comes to 5.49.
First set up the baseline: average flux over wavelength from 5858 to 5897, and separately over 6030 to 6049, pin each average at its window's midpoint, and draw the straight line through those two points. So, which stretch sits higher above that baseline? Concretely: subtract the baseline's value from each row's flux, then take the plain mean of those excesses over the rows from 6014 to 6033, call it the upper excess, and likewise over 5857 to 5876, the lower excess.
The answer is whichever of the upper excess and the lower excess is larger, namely 0.4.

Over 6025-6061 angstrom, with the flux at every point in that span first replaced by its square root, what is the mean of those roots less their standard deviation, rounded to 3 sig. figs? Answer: 5.39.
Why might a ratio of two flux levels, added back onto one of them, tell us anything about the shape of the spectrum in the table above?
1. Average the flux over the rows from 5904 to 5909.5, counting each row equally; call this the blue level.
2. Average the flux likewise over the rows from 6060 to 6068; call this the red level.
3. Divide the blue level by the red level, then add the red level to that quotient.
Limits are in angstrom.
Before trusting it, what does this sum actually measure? 30.5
